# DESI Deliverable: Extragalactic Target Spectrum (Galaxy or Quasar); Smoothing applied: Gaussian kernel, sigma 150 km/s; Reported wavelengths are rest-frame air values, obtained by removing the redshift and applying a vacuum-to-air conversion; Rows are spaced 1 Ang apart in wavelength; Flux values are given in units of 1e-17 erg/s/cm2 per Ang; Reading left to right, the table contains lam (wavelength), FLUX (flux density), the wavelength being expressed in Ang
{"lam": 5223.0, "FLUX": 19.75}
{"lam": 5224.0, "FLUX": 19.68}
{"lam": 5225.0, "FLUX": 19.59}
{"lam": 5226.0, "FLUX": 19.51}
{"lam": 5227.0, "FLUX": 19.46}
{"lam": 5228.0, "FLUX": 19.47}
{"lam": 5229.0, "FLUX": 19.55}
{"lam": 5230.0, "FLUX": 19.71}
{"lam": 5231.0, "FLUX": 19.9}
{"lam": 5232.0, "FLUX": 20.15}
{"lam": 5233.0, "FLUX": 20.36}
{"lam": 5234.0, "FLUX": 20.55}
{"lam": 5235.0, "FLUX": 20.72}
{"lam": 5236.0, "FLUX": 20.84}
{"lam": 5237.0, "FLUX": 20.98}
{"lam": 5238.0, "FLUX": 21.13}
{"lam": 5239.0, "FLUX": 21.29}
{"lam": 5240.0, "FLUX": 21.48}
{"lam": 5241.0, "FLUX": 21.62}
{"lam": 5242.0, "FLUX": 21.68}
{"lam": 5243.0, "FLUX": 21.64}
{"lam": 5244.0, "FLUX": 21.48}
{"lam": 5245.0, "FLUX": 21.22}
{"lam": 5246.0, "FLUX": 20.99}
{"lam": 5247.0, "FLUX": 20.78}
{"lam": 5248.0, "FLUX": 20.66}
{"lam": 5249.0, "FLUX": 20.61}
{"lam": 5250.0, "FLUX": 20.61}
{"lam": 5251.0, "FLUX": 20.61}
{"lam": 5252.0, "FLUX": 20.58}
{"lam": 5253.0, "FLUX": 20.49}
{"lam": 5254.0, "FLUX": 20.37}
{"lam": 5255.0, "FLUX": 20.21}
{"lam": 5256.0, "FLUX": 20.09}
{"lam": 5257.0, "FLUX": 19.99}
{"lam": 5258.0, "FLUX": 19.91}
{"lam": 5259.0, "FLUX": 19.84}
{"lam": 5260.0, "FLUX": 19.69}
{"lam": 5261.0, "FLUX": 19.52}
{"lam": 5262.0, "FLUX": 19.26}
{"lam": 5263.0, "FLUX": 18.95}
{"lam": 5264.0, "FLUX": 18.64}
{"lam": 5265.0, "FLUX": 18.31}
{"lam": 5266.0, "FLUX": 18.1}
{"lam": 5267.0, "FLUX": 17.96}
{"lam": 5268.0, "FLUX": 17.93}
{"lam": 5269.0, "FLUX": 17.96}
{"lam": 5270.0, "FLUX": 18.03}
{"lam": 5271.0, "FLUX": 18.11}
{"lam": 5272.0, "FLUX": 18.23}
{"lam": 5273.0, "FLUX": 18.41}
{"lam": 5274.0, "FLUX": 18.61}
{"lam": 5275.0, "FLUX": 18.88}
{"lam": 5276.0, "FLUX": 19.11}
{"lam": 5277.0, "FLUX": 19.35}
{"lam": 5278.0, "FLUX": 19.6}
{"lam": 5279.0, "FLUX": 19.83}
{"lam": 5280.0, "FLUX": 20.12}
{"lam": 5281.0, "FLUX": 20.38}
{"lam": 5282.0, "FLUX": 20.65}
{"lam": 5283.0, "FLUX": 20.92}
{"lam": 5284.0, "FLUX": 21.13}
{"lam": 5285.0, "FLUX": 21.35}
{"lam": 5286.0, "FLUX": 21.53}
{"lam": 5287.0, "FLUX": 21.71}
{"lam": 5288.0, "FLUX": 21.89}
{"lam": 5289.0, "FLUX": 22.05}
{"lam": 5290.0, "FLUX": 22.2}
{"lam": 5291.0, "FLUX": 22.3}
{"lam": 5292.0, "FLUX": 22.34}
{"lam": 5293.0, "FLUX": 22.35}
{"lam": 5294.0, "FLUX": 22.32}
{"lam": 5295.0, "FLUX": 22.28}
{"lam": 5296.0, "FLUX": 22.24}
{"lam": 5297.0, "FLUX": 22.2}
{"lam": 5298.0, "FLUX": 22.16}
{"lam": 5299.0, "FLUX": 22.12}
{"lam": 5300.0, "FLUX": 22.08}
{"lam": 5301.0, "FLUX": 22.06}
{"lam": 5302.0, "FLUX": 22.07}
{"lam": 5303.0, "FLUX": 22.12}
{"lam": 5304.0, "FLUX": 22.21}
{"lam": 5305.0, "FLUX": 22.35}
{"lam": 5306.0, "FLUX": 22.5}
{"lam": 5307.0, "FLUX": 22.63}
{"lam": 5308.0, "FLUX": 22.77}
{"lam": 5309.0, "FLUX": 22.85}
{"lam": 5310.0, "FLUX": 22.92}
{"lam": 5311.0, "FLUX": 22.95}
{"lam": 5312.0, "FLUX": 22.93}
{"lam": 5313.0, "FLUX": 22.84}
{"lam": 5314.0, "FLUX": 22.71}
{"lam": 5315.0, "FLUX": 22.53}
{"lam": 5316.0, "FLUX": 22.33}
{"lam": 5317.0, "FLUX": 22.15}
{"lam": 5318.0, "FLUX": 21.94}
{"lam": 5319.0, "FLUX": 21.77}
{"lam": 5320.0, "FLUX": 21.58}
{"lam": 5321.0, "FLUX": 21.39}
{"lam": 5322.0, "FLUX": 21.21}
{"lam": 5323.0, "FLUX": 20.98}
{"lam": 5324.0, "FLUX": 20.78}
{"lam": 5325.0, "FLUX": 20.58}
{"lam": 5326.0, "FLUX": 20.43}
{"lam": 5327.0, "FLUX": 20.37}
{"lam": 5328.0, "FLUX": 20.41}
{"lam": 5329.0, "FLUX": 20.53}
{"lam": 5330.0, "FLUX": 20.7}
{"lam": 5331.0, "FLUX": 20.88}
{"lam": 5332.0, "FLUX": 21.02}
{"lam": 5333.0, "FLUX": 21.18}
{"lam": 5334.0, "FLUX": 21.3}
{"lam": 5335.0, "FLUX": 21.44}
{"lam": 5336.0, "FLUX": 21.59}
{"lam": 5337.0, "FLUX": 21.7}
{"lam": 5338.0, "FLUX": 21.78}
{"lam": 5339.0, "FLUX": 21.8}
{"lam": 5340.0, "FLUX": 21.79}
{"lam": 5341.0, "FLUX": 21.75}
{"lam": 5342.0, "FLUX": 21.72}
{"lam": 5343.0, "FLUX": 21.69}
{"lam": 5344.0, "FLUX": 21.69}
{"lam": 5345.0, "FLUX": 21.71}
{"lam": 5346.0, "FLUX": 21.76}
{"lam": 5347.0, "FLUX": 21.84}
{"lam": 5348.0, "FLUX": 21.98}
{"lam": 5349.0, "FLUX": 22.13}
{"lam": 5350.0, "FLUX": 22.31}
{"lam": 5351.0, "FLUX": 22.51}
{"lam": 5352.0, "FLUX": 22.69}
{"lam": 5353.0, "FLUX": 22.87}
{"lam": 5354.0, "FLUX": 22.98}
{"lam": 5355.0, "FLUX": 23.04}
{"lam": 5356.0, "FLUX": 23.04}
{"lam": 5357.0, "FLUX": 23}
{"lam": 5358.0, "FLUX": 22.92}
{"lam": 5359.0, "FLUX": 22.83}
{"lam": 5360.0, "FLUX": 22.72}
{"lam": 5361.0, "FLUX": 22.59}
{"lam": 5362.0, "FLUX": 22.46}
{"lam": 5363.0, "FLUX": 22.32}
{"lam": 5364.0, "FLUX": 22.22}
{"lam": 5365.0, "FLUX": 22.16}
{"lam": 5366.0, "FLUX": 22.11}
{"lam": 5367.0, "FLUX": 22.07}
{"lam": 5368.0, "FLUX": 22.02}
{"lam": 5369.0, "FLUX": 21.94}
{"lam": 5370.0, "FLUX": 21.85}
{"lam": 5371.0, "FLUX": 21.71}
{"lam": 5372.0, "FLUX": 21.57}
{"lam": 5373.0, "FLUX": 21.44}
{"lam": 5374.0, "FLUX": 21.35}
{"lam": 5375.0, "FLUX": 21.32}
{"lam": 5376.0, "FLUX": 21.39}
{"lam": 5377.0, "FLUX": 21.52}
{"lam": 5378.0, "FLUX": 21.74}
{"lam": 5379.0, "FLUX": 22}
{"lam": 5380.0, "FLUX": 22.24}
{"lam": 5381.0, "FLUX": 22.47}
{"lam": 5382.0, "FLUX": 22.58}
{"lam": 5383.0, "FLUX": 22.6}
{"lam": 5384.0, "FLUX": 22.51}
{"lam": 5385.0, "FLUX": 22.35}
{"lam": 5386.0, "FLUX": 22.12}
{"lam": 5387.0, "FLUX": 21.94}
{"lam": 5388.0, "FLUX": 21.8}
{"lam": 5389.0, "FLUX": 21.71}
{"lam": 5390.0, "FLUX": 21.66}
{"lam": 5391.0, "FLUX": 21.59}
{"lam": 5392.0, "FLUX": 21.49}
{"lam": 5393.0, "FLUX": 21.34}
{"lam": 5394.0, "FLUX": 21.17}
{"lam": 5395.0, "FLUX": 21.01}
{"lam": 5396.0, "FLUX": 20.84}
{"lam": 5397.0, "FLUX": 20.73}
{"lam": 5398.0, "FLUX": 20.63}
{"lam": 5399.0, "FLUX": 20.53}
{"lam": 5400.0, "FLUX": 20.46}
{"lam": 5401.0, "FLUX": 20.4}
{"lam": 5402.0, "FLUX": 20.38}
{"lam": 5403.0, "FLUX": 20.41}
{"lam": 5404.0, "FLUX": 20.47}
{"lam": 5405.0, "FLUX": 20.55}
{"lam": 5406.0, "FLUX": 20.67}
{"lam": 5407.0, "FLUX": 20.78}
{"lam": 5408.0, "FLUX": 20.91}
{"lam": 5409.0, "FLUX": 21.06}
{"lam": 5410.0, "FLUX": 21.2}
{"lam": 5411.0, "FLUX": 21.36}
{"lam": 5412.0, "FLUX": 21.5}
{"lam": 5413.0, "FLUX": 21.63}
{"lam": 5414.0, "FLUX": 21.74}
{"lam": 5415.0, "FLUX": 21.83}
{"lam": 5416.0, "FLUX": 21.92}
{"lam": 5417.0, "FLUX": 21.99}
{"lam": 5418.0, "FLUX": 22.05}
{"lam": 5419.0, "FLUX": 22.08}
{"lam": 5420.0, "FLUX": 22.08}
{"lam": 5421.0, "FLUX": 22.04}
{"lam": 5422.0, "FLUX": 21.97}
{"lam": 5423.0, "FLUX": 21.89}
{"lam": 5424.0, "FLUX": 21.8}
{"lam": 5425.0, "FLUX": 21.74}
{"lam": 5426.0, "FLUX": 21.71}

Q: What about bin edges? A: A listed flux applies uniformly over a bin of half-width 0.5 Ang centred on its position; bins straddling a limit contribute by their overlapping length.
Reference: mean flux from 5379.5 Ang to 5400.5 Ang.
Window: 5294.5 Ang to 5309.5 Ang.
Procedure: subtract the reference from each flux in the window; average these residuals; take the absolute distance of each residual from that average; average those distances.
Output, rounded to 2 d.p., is 0.21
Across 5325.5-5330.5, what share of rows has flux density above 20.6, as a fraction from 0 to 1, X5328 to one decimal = 0.2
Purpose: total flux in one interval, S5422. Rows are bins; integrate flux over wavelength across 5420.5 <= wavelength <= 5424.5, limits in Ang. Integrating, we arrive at 87.7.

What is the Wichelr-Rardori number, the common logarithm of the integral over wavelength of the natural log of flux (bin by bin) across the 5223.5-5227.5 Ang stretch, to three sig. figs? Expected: 1.08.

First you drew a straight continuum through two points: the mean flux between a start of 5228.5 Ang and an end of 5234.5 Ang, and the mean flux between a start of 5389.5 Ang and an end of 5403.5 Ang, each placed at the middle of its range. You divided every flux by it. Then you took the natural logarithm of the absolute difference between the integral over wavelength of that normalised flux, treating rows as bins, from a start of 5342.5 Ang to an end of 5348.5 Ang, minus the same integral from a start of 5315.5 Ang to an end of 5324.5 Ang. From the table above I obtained 1.14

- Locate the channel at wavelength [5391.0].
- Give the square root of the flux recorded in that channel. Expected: 4.65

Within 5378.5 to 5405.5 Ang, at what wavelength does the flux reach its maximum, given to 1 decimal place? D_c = 5383.0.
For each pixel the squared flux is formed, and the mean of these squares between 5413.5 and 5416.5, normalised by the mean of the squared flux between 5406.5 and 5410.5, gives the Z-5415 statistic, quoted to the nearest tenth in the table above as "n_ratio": 1.1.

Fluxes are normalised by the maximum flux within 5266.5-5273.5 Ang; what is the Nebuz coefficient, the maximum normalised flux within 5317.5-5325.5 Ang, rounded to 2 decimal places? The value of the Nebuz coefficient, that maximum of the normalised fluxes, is 1.19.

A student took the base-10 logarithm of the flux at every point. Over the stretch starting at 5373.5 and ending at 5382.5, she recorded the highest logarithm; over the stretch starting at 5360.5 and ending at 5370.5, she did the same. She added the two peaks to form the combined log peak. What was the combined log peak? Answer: 2.71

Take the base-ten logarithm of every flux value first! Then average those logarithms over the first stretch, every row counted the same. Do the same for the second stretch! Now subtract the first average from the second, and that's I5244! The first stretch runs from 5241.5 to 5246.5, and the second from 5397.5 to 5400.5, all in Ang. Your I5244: -0.018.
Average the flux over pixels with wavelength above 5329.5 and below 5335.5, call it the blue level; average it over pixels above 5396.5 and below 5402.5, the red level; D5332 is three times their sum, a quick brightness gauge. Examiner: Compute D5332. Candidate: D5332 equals 125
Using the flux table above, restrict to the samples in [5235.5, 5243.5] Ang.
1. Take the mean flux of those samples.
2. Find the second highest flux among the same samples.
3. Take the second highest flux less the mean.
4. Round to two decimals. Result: 0.31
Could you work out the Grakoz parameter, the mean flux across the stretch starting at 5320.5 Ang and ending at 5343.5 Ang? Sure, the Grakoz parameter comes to 21.2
